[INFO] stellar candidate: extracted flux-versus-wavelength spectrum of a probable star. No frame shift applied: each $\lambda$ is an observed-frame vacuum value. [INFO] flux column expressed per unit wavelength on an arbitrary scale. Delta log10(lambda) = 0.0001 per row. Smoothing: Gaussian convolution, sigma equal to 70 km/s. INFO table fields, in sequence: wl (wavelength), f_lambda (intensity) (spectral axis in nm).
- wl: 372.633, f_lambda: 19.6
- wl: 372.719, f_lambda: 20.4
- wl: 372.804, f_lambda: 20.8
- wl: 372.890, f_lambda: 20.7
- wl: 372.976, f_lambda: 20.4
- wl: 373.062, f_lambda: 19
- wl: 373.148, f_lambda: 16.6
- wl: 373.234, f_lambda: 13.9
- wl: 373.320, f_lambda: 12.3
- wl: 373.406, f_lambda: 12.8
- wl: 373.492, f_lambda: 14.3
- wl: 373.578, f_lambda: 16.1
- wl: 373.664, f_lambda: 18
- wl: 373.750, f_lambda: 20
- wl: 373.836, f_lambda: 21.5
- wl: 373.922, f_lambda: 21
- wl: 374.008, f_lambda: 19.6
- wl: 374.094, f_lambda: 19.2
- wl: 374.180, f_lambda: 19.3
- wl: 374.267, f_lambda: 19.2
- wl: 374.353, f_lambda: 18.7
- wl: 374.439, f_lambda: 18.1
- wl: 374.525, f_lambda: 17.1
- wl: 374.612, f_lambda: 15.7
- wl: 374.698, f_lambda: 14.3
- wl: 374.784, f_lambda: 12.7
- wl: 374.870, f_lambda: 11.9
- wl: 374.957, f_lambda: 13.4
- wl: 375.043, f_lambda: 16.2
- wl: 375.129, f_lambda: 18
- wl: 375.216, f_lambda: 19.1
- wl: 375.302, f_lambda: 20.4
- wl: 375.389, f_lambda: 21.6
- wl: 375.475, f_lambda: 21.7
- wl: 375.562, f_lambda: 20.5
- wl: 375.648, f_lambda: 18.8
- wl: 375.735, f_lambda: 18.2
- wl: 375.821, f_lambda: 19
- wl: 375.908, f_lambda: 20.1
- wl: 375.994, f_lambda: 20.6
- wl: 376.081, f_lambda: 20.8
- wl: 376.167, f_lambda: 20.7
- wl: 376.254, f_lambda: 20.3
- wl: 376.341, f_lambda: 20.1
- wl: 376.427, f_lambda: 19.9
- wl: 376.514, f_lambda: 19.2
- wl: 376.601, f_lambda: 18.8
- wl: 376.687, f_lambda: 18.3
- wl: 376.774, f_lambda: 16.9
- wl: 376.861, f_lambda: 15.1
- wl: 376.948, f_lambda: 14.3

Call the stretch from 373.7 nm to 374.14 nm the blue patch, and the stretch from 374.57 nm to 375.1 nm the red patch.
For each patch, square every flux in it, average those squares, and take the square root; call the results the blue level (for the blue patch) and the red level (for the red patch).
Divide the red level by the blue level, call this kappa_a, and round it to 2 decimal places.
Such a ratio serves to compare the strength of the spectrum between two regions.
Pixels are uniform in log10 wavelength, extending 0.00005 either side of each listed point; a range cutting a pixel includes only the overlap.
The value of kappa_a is 0.70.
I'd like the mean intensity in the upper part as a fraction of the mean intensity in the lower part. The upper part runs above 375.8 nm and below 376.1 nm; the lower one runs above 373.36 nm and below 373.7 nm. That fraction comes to 1.32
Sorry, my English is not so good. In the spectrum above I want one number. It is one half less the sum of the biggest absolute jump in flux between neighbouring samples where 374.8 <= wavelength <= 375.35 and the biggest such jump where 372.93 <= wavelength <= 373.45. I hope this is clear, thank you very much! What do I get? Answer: -5.0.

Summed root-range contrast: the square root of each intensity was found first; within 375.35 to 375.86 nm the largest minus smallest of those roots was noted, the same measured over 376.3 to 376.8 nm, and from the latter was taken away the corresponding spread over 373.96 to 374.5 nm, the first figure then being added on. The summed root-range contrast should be 0.59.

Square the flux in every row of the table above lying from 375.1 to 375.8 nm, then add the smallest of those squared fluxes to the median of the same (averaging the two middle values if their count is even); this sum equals 714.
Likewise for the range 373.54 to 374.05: 651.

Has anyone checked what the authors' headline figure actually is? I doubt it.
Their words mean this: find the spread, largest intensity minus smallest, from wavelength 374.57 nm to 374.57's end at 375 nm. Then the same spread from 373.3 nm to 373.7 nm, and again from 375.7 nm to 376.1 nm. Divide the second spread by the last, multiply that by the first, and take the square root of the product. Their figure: 2.89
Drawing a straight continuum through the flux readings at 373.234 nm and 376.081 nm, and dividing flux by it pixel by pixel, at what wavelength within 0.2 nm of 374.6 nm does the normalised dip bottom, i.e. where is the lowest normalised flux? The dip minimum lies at 374.784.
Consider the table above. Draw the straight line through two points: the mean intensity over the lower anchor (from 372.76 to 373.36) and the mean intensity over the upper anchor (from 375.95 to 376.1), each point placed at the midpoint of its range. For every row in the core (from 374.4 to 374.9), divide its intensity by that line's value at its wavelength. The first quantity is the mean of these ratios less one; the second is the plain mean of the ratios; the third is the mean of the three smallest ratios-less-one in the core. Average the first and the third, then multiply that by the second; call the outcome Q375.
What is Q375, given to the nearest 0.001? -0.216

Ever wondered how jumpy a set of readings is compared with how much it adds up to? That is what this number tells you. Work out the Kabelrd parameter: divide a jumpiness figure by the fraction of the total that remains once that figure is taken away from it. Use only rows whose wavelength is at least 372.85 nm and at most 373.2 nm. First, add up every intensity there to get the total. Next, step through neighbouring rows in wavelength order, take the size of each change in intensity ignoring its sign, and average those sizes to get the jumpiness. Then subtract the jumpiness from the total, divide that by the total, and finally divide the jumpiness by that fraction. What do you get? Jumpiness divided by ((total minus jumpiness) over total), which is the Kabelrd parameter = 1.4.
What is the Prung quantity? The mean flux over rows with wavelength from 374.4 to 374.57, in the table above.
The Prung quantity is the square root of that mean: 4.2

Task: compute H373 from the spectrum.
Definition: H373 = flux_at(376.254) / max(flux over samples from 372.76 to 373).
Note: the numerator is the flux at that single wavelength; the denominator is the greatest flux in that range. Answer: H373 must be 0.976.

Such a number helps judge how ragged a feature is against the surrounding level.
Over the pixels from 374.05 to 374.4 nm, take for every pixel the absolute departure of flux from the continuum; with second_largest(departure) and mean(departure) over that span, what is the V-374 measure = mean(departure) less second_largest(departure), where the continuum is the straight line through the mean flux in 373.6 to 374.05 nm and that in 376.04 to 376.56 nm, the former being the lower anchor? 0.1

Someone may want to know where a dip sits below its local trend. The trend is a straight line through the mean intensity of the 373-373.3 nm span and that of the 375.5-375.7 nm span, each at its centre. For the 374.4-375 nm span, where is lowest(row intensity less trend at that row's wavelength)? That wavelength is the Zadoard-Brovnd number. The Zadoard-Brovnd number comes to 374.870 nm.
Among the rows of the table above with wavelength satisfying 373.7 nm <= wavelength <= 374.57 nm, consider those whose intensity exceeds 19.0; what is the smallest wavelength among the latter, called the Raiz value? 373.750 nm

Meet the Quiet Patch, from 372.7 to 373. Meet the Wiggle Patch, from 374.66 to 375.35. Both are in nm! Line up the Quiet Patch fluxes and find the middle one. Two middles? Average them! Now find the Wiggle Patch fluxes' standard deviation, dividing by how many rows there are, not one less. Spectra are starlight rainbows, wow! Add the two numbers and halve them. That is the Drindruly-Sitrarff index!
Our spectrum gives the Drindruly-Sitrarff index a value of 11.8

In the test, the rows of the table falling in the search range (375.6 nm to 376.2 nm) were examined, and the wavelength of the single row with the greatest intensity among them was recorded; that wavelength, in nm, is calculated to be 376.081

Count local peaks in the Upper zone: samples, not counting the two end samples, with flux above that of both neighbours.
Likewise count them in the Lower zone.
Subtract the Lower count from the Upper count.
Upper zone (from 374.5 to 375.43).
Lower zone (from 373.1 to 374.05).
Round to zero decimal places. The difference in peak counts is -1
